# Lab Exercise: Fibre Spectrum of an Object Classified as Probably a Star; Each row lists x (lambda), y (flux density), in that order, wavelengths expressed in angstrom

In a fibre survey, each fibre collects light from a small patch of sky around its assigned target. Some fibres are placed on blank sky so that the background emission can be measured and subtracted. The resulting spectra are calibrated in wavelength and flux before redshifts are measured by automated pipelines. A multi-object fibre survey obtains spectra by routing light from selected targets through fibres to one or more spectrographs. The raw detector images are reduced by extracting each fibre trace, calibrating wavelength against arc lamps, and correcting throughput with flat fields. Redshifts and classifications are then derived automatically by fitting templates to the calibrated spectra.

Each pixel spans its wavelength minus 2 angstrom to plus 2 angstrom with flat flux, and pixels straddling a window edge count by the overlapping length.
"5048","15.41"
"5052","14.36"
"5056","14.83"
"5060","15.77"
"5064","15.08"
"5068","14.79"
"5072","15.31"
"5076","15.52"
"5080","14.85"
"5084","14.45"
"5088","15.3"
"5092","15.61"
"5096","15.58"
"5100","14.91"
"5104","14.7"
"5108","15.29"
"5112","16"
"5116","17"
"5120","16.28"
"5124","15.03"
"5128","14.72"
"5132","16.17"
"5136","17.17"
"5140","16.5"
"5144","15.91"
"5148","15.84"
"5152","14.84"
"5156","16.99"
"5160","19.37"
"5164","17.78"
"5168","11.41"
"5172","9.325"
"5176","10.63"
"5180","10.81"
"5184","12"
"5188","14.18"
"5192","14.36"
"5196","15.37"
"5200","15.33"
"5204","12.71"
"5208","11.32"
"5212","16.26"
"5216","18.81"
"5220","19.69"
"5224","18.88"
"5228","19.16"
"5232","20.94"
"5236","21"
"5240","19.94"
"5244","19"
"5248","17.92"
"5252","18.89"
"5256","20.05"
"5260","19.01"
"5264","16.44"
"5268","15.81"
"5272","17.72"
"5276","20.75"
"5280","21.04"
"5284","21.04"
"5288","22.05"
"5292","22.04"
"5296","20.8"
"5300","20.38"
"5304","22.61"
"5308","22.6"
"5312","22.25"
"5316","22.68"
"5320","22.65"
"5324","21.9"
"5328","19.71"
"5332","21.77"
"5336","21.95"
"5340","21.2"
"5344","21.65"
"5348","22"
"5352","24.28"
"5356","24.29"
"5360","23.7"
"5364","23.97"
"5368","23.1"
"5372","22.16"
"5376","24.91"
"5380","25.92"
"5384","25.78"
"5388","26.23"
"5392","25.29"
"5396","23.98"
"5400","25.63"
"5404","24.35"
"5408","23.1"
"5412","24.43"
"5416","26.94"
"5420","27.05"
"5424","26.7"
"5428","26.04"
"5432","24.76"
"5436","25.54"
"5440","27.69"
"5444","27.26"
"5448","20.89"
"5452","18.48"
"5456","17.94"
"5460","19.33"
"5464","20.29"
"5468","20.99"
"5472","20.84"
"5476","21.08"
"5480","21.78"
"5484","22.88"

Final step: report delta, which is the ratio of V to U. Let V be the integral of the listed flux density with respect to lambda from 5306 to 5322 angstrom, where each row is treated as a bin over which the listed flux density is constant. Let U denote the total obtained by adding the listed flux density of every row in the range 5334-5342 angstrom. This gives 8.4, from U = 43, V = 361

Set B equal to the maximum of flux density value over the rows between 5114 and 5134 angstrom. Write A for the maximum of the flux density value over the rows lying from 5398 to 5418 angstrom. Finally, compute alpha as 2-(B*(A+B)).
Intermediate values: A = 26.94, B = 17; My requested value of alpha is -745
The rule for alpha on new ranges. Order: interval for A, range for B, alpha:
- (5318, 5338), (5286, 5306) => -1021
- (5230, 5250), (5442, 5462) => -1314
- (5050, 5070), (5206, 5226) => -696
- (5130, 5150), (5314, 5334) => -902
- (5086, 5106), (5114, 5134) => -552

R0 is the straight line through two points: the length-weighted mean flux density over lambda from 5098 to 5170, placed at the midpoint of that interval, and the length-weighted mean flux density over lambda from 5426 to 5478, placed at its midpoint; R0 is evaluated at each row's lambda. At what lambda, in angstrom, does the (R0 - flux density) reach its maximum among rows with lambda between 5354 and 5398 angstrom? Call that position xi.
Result 5372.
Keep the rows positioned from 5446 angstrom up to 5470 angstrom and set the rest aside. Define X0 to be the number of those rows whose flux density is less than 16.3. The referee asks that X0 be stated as 0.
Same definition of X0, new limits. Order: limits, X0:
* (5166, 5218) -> 12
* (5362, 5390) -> 0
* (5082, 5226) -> 27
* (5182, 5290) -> 9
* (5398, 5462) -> 0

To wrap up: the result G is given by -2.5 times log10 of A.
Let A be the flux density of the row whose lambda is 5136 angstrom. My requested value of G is -3.09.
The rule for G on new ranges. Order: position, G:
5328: -3.24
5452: -3.17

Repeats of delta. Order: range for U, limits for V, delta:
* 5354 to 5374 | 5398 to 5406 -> 1.7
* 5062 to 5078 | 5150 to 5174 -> 5.9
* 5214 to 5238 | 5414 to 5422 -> 1.8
